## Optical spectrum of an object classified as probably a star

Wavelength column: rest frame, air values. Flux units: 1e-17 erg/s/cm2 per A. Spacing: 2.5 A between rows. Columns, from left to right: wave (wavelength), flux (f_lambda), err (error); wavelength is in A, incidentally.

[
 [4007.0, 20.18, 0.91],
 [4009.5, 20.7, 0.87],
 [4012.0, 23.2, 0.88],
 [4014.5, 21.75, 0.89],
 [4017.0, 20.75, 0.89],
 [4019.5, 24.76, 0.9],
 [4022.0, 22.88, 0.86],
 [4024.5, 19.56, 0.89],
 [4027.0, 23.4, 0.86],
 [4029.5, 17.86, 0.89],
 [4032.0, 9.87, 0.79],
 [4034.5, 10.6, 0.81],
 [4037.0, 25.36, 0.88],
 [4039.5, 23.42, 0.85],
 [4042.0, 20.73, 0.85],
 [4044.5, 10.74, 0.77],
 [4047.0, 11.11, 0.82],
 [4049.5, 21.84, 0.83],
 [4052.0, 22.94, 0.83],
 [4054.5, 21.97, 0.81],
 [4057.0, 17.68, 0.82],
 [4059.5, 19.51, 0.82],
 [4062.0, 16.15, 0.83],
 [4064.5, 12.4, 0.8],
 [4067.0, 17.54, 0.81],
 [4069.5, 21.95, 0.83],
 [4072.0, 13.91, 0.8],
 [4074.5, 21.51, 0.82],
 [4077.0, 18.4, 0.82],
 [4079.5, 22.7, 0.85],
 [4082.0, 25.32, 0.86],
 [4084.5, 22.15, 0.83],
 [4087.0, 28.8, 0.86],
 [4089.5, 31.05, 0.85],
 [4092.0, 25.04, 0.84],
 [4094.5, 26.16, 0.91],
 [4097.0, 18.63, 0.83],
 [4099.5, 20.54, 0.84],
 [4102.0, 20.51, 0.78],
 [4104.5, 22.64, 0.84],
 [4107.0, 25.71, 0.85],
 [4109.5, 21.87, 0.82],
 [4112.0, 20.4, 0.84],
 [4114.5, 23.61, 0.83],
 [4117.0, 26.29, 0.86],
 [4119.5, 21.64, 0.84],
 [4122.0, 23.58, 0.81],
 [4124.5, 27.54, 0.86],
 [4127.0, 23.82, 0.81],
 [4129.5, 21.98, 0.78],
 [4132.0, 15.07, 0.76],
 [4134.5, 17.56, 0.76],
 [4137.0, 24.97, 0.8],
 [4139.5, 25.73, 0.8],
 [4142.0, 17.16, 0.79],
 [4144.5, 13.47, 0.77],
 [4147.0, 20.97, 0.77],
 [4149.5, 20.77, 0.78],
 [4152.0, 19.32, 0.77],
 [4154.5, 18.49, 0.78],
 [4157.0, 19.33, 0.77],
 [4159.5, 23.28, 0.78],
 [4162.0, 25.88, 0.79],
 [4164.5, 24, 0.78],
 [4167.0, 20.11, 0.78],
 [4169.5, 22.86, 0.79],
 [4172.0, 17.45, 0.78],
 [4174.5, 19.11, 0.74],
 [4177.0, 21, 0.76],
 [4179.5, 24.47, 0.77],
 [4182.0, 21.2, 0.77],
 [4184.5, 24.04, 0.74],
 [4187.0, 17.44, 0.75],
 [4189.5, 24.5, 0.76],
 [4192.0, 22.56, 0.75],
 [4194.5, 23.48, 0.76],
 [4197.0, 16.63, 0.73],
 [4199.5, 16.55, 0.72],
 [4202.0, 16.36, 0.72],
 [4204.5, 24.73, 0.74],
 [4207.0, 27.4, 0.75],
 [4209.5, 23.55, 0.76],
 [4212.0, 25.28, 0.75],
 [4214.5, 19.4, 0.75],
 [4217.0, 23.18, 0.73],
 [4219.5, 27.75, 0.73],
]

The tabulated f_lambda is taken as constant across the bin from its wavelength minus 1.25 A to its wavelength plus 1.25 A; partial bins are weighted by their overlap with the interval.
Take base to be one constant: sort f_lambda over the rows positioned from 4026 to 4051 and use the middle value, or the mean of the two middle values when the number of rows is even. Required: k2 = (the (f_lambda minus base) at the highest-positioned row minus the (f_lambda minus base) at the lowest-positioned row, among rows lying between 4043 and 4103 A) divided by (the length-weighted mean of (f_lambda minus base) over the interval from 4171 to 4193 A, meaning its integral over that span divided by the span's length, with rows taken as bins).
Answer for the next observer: 4.8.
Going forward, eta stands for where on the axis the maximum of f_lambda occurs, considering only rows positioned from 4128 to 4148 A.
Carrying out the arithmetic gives 4139.5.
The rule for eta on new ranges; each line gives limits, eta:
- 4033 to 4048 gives 4037.0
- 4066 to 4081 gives 4079.5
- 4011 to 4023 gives 4019.5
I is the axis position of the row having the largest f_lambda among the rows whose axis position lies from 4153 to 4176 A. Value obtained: 4162.0 A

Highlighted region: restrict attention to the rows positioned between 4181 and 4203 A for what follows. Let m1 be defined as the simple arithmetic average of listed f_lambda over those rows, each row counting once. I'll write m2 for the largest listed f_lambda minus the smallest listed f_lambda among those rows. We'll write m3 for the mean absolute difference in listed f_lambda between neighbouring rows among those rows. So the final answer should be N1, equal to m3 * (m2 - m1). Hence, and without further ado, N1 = -40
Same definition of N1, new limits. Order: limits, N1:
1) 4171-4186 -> -37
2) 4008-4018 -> -32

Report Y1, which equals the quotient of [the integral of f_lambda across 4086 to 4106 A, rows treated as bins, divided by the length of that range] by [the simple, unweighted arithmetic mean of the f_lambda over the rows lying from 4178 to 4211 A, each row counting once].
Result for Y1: 1.11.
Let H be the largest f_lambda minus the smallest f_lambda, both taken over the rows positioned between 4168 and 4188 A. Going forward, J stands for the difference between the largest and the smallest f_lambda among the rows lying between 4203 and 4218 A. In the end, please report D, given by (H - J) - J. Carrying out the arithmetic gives -9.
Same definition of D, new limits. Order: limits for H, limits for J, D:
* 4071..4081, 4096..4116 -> -5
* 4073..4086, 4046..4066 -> -17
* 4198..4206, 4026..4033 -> -19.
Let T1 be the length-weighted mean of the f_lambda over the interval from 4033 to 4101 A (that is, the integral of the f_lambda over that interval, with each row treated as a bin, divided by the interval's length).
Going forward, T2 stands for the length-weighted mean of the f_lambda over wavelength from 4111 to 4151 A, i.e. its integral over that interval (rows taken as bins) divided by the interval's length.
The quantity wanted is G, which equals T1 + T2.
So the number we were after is 41.8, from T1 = 20.3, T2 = 21.5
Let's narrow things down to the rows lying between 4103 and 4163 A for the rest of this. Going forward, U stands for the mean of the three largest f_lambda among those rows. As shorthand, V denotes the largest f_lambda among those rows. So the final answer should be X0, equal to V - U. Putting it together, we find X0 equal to 1.0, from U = 26.6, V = 27.54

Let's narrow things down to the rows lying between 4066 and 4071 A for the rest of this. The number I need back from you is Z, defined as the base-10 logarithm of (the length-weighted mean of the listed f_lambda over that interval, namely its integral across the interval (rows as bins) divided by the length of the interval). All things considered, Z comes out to 1.29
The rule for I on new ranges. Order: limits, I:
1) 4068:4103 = 4089.5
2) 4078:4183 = 4089.5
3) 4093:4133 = 4124.5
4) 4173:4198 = 4189.5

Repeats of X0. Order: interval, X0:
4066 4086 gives 1.9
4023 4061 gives 1.3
